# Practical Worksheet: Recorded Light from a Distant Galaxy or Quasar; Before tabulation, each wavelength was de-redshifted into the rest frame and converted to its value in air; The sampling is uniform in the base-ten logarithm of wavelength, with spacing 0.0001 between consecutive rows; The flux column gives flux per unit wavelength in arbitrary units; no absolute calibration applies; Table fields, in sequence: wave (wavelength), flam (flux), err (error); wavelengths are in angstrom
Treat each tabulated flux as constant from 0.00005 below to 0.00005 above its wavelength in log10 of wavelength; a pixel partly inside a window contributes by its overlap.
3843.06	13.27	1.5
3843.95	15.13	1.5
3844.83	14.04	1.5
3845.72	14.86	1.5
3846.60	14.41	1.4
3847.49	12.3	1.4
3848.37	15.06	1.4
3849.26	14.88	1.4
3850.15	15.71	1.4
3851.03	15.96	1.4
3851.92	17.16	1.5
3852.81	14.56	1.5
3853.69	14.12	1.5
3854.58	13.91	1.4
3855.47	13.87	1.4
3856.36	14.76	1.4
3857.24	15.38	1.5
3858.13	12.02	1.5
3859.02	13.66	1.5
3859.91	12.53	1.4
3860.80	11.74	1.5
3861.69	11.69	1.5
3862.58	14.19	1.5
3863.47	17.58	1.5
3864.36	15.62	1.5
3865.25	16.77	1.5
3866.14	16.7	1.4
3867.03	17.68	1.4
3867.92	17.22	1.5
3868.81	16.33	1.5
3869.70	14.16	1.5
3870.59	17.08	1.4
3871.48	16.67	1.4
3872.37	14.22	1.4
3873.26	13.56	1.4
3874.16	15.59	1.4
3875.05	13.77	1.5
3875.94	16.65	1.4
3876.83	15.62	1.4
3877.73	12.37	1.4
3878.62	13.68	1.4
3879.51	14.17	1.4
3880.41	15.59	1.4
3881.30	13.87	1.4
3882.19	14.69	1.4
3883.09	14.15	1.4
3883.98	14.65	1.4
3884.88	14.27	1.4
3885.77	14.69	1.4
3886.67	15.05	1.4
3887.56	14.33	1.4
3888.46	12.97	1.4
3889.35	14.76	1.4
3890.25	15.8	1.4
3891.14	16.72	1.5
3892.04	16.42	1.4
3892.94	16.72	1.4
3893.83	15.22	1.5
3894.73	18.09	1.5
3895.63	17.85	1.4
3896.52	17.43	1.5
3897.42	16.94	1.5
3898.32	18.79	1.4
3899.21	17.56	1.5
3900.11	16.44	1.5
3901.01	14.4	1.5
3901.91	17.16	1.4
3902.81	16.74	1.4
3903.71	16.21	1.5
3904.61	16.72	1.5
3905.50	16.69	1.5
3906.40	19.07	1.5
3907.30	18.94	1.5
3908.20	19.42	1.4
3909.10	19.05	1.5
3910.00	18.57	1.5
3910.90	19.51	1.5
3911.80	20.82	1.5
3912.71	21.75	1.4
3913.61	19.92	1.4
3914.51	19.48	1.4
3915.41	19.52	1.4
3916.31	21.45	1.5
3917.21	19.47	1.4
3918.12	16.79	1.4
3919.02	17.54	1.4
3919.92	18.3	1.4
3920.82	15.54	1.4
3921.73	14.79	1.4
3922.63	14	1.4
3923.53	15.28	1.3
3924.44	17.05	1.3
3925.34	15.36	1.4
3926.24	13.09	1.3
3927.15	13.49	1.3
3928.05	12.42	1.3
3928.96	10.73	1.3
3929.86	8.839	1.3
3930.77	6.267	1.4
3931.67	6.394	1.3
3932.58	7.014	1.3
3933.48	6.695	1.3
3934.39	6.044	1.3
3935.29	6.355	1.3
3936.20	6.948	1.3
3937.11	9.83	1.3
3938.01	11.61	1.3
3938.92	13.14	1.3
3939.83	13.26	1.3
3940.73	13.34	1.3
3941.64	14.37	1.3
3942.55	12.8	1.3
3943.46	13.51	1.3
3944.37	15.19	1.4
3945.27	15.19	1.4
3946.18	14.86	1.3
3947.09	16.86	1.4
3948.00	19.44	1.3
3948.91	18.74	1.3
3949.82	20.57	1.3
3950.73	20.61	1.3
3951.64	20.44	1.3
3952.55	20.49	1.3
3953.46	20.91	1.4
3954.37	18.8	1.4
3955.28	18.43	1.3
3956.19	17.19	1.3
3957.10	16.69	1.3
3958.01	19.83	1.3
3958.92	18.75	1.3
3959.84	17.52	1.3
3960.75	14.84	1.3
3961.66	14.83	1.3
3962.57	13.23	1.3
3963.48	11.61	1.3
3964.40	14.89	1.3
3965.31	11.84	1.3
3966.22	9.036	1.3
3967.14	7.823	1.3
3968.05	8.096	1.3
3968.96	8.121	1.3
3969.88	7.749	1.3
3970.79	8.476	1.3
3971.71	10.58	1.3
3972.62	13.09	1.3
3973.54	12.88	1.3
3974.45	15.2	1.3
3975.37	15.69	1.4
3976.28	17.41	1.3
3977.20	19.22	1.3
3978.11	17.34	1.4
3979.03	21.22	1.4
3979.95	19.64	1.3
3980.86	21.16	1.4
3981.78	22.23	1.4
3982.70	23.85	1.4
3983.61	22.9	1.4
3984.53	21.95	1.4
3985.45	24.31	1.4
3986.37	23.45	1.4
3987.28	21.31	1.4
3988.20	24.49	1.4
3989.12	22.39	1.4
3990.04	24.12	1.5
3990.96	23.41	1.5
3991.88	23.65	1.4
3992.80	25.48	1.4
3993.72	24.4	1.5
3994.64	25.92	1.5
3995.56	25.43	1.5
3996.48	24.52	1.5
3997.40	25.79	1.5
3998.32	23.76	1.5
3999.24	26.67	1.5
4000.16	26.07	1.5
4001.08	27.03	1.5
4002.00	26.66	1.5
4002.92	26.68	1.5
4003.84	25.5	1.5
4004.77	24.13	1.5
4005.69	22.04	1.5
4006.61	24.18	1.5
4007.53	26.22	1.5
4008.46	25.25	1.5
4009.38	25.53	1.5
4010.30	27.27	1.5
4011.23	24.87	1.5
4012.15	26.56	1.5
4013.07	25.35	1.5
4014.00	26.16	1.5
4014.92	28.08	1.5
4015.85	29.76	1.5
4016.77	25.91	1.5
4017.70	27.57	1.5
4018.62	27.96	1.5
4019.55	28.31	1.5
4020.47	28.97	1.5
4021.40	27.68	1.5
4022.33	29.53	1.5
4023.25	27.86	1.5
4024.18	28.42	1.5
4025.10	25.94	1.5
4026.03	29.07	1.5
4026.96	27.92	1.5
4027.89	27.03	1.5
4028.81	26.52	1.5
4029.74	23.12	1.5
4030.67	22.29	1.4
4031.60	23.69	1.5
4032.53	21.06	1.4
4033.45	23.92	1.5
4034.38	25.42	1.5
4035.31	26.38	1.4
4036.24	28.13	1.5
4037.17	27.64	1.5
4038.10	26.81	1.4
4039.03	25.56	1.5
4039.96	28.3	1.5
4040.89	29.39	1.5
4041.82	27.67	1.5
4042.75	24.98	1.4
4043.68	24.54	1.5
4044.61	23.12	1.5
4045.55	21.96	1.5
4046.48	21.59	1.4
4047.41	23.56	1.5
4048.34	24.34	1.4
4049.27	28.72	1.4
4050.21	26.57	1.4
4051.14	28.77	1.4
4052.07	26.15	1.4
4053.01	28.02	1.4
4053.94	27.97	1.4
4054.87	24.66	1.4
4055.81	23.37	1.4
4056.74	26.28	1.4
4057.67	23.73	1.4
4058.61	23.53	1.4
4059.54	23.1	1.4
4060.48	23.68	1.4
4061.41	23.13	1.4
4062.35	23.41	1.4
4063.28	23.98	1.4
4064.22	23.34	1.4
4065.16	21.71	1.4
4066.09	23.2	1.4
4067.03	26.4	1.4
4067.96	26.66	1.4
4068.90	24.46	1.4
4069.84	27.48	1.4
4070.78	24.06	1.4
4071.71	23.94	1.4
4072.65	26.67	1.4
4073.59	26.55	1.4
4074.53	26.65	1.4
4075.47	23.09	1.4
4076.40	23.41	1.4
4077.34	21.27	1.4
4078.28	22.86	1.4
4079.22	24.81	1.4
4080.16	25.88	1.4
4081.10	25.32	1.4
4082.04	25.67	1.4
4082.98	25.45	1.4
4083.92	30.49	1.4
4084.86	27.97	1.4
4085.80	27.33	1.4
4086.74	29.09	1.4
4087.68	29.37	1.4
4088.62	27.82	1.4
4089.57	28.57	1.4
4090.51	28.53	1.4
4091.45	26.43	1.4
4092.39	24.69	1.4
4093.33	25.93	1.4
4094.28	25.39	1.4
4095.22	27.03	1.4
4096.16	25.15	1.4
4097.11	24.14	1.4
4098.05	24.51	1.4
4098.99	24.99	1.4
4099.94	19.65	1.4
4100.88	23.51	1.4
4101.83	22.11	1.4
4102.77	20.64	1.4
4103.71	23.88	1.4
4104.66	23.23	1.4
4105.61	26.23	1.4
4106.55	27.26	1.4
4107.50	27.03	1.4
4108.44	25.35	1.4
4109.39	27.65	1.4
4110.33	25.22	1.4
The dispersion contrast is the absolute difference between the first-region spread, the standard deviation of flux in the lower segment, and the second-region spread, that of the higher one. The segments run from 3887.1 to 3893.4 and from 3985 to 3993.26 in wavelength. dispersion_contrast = 0.2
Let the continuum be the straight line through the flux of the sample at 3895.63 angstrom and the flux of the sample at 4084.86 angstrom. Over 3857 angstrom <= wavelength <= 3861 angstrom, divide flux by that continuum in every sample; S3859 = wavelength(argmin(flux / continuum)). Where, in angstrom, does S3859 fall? 3860.80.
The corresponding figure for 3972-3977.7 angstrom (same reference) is 3973.54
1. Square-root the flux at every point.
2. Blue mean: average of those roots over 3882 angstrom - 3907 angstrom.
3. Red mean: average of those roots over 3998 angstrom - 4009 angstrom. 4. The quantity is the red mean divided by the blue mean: 1.26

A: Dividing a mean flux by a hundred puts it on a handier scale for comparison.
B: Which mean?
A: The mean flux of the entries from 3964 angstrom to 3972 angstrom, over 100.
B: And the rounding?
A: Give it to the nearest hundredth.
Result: 0.10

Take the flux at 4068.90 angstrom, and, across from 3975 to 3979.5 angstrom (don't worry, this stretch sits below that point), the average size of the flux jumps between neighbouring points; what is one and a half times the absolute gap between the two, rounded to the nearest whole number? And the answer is 33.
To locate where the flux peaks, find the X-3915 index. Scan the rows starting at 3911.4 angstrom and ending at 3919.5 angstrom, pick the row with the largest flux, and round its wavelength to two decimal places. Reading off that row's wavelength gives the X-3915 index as 3912.71 angstrom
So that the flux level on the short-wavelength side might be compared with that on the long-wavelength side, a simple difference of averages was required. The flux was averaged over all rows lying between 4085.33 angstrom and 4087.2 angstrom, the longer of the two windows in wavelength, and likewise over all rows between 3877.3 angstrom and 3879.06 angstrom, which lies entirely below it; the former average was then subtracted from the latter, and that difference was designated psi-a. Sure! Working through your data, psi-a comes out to -15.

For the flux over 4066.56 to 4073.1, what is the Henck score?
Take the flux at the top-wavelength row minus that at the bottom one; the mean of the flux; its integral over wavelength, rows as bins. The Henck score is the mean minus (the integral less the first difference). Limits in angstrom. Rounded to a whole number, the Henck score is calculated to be -142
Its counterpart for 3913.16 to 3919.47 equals -104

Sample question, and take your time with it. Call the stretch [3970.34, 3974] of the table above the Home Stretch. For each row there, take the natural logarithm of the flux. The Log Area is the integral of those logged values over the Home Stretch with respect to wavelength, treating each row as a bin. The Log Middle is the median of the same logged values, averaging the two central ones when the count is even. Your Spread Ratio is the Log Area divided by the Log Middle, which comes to 3.58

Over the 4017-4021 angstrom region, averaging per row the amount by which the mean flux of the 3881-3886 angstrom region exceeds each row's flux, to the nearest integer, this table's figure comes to -14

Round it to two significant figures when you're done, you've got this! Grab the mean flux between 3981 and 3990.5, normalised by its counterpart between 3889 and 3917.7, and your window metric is 1.3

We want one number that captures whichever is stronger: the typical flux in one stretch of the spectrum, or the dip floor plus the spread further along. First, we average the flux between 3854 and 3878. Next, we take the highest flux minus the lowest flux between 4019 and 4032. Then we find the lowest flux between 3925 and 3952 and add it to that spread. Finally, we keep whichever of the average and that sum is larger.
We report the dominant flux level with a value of 15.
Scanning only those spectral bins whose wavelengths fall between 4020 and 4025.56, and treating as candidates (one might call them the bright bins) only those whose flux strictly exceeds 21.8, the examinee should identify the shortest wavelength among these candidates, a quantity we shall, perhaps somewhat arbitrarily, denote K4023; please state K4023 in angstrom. 4020.47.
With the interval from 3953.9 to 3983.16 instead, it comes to 3981.78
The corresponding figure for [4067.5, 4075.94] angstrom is 4067.96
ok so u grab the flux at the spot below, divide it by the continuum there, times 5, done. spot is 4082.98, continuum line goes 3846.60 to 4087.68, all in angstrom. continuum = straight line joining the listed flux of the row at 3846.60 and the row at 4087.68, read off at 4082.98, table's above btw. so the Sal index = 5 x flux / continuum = 4.38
